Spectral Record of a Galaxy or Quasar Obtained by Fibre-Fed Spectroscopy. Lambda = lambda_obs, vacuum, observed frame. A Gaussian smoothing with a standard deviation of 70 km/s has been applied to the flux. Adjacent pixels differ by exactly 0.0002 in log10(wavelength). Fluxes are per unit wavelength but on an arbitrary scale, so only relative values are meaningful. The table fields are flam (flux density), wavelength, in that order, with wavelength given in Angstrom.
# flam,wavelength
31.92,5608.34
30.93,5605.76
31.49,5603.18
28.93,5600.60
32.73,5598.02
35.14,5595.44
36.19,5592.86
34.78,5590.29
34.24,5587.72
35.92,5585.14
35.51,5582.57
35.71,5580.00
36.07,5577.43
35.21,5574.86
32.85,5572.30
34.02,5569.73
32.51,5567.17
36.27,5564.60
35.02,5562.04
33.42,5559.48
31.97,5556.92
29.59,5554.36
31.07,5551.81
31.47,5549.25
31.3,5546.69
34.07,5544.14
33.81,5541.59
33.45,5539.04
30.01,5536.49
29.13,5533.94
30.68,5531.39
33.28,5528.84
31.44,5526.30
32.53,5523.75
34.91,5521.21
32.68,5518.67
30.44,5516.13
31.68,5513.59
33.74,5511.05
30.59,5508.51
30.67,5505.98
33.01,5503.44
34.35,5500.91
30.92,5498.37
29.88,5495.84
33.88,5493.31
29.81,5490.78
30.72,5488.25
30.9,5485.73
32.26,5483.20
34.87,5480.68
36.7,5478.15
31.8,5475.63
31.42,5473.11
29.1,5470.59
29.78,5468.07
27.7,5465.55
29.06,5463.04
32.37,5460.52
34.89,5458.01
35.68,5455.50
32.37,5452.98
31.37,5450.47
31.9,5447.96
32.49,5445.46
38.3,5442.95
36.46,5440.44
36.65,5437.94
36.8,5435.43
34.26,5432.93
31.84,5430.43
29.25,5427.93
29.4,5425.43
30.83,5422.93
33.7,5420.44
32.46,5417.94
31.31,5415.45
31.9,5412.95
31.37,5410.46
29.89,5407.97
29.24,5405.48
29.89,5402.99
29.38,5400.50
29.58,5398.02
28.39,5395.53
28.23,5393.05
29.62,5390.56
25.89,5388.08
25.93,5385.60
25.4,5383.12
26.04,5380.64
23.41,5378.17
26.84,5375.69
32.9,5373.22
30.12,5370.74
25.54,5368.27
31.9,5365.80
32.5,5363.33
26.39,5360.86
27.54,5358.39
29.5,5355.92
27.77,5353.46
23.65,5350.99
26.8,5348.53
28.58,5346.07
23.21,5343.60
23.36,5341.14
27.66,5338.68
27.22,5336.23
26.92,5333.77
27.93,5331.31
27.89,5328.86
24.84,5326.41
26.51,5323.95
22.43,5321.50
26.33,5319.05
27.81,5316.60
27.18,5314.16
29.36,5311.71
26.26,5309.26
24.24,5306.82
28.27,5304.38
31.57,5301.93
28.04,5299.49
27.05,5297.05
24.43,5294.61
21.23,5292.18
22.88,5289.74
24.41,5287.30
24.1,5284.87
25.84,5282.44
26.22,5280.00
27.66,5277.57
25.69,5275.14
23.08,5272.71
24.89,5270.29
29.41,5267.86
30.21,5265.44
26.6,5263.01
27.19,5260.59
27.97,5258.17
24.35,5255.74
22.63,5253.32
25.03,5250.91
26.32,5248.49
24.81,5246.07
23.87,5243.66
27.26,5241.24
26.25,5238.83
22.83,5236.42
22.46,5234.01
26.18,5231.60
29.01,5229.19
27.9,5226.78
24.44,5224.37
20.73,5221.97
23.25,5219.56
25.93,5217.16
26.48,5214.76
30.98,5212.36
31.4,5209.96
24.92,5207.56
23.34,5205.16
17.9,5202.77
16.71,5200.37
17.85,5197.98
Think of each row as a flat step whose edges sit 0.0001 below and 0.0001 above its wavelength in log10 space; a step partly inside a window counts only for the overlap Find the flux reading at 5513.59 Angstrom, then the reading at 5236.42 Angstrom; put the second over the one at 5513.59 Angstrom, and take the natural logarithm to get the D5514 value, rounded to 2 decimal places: -0.33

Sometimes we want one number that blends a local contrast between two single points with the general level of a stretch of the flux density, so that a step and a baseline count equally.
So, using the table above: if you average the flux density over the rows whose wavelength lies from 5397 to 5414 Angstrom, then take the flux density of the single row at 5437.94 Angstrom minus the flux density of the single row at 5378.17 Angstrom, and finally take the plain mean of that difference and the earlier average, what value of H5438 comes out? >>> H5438 21.7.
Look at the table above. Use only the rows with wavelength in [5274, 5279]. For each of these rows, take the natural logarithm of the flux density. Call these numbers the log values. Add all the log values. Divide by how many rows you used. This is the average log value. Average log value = 3.28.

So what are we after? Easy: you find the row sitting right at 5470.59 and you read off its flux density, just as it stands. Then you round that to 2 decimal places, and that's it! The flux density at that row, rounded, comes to 29.10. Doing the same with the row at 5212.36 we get 30.98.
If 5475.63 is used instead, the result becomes 31.80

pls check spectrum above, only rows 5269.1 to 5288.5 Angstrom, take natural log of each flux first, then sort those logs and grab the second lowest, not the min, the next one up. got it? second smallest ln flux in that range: 3.18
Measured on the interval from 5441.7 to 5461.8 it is 3.46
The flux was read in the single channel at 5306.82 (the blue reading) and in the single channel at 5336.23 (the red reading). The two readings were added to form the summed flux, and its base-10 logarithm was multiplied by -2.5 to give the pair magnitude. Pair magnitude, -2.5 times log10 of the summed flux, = -4.3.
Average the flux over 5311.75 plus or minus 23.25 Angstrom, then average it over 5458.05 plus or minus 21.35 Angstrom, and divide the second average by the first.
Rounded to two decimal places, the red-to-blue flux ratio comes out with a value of 1.24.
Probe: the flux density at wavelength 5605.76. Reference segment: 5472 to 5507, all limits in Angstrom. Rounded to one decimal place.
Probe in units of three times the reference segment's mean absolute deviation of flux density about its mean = 6.2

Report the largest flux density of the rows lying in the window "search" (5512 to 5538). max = 34.91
